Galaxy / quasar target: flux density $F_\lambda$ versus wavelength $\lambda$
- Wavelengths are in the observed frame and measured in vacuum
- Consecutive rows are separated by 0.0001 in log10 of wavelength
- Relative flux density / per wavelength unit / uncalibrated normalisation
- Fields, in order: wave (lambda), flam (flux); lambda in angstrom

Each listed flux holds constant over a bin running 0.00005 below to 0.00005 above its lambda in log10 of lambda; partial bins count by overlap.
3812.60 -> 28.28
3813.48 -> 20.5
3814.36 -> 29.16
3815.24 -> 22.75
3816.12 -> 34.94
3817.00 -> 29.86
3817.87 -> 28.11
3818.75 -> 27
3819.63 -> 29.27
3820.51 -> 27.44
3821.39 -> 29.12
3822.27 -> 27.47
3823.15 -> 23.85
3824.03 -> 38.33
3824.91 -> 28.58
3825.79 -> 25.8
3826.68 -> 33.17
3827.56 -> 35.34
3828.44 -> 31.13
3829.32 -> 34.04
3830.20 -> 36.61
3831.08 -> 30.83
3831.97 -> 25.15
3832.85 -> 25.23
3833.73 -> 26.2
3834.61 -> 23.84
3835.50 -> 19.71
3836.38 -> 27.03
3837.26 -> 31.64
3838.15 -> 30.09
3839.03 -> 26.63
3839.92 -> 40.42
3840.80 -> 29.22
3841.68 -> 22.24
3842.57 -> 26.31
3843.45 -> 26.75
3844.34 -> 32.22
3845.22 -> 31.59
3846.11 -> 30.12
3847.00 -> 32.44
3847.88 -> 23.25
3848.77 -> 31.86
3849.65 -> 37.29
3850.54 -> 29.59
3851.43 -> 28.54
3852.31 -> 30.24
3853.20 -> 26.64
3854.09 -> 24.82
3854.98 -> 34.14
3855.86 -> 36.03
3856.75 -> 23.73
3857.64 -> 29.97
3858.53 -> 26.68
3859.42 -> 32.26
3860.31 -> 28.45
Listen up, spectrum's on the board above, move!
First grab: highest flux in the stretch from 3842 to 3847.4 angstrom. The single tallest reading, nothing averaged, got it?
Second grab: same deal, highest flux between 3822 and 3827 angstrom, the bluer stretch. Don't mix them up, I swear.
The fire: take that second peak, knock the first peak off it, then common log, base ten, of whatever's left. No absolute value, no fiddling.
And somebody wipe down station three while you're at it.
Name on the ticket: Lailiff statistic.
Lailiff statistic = 0.77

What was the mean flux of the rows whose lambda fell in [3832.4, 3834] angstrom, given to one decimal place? 25.7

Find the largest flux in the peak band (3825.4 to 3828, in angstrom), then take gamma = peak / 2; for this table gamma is 17.7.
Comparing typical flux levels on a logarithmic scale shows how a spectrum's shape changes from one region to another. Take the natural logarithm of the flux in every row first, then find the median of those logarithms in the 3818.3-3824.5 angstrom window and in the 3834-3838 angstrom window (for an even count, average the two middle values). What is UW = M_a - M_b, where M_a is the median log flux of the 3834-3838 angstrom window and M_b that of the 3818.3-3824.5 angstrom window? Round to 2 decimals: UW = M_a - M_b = -0.08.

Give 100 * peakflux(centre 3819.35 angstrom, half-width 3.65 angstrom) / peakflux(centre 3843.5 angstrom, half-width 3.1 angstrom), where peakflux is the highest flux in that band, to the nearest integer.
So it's 108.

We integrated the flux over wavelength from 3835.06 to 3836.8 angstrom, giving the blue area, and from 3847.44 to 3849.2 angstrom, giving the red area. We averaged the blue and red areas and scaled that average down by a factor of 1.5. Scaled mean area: 30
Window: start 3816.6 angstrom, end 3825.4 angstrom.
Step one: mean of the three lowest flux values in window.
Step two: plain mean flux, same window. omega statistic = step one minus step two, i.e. -2.81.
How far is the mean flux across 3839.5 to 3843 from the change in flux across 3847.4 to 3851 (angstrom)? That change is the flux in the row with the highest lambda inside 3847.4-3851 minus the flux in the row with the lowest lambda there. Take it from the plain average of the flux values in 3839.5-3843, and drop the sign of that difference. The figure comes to 23.2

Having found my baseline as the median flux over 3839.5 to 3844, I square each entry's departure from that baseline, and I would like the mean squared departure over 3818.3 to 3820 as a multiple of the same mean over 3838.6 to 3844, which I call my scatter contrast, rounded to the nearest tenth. 0.1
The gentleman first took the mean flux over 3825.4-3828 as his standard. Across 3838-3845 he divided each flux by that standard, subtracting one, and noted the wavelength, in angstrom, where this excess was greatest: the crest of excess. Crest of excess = 3839.92 angstrom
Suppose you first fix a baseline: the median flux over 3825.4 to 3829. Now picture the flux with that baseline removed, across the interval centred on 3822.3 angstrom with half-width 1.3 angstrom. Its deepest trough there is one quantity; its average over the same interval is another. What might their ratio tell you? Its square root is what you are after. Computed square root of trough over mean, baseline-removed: 1.25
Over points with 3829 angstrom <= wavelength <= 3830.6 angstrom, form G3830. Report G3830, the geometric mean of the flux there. 35.3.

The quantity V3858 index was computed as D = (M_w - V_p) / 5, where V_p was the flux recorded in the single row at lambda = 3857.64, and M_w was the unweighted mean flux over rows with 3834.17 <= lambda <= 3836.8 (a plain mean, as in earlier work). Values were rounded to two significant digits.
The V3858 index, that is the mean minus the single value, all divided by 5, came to -1.3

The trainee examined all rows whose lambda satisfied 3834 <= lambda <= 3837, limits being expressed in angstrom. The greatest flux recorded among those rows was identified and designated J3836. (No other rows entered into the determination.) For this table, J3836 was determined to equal 27.03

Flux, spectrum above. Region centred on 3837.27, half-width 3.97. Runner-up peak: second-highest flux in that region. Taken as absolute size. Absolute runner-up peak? 32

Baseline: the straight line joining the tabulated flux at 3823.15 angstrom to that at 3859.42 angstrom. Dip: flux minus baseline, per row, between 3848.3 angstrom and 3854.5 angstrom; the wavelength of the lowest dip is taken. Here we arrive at 3854.09 angstrom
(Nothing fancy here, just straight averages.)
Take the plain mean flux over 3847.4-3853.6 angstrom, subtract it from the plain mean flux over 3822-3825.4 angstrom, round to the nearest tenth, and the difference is -0.1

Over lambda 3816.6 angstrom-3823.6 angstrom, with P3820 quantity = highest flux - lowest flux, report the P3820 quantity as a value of 6.0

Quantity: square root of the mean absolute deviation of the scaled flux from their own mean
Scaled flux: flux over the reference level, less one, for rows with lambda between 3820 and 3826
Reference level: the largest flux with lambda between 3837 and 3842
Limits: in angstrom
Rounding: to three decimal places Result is 0.268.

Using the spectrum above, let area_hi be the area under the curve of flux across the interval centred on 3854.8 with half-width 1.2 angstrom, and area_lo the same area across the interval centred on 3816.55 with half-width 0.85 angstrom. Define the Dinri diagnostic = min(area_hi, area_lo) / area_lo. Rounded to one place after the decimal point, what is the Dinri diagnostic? 1.0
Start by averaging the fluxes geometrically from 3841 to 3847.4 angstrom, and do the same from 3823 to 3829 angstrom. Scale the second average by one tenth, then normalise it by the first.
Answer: 0.107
